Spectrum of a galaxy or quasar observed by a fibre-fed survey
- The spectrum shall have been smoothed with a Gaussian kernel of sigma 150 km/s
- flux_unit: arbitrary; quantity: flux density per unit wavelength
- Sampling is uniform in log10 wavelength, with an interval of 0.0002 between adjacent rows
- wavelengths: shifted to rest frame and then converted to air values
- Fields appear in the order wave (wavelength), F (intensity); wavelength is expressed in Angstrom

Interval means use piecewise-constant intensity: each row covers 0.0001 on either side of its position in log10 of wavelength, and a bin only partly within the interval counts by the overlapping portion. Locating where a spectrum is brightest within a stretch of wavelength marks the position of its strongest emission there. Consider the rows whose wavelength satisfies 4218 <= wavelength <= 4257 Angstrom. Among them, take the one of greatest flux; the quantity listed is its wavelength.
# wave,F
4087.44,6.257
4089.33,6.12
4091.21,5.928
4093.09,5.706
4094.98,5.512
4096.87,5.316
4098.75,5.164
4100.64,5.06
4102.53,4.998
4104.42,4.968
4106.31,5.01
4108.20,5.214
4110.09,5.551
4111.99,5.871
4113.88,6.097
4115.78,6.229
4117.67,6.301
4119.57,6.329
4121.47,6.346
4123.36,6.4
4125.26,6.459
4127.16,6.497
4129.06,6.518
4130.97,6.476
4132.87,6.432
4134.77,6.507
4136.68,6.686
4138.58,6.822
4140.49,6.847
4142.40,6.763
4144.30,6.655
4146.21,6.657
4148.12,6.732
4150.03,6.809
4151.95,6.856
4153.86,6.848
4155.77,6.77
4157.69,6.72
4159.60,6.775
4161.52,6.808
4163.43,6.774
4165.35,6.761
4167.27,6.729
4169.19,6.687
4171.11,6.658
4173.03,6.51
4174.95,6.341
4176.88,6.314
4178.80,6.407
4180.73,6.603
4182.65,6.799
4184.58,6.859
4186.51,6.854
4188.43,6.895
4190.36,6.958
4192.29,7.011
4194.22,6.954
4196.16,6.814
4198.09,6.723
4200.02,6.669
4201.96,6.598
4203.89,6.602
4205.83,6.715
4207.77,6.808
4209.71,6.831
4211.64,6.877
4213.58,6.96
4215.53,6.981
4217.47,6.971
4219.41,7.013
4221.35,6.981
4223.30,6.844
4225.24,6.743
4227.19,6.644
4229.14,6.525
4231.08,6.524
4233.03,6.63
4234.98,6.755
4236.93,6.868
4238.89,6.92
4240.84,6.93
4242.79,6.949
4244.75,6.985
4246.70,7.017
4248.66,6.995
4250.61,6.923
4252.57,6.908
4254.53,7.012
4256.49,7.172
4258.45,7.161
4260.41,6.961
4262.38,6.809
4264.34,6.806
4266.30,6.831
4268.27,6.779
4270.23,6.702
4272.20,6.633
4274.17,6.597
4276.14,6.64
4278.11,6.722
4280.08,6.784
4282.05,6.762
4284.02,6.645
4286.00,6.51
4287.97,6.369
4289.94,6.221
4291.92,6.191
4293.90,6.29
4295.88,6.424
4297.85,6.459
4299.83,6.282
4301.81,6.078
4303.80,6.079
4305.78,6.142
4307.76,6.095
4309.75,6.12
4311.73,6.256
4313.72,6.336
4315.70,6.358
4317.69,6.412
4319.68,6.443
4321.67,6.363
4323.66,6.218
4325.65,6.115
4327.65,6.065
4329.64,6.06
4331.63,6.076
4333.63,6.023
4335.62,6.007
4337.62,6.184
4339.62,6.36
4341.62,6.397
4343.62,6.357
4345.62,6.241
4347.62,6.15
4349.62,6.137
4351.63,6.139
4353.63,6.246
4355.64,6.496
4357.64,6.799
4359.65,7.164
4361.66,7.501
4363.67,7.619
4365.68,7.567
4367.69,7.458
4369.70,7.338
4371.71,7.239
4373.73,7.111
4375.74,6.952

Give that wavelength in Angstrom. 4256.49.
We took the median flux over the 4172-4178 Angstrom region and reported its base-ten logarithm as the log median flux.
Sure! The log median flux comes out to 0.802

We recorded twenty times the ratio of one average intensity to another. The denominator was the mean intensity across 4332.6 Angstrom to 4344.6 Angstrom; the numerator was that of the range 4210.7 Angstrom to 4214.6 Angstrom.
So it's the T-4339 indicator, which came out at 22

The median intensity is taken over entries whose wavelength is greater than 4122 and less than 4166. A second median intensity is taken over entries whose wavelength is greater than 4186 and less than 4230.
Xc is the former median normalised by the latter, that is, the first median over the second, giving 0.98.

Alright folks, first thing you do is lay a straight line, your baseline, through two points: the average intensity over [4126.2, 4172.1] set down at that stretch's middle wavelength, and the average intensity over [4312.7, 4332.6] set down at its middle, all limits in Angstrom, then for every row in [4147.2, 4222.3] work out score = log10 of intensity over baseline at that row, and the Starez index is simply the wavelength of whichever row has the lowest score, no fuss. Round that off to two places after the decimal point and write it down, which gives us 4176.88 Angstrom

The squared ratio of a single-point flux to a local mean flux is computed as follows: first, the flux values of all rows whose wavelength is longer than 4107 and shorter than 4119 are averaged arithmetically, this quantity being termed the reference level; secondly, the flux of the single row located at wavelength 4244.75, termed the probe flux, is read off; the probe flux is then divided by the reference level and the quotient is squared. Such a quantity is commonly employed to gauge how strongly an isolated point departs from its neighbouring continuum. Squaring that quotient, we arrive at 1.41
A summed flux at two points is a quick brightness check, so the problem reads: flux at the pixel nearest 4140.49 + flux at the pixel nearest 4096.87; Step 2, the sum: 12.2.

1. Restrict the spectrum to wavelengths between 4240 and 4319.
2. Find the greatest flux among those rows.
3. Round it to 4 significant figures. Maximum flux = 7.172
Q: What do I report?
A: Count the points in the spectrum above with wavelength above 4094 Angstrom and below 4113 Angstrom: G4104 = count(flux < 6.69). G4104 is 10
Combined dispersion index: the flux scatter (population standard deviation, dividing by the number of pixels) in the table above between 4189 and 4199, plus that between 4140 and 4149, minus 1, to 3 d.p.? -0.821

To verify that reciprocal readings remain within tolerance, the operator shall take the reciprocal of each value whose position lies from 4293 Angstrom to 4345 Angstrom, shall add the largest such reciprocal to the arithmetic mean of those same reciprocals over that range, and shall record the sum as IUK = 0.327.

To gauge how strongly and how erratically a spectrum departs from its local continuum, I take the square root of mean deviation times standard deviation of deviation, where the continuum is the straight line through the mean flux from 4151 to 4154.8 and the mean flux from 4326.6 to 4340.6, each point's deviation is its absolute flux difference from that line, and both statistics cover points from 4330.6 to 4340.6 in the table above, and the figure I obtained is 0.10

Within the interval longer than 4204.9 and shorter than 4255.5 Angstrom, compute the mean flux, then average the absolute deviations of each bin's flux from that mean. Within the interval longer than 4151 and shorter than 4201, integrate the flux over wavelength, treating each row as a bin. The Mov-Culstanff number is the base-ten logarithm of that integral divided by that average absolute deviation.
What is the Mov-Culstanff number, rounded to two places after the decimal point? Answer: 3.45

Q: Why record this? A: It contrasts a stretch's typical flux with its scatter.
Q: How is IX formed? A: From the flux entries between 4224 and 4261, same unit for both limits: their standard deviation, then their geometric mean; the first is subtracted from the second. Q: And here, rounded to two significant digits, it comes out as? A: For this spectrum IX 6.7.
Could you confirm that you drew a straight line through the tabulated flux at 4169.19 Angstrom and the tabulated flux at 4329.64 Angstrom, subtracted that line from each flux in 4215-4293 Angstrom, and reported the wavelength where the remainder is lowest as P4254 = 4291.92 Angstrom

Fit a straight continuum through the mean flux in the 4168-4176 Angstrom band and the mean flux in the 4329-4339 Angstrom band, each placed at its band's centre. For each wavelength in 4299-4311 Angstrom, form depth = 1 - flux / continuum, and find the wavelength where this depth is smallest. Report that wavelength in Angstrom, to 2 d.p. 4299.83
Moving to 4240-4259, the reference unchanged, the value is 4256.49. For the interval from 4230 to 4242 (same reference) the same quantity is 4240.84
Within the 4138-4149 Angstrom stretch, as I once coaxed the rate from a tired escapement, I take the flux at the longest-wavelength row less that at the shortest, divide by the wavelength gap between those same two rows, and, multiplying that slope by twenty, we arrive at -0.19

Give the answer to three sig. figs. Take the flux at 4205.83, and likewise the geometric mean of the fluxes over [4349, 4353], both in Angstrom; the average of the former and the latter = 6.43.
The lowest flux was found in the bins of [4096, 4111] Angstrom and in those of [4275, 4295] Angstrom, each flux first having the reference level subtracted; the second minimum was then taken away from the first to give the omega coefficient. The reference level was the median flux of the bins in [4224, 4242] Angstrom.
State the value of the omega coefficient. -1.2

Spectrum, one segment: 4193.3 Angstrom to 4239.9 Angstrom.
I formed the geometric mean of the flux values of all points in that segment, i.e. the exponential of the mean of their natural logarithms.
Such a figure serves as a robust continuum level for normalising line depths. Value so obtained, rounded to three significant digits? 6.79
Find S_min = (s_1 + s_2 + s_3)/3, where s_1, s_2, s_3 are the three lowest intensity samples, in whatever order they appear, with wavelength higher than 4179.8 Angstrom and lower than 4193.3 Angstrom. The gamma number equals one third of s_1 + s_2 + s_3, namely 6.8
